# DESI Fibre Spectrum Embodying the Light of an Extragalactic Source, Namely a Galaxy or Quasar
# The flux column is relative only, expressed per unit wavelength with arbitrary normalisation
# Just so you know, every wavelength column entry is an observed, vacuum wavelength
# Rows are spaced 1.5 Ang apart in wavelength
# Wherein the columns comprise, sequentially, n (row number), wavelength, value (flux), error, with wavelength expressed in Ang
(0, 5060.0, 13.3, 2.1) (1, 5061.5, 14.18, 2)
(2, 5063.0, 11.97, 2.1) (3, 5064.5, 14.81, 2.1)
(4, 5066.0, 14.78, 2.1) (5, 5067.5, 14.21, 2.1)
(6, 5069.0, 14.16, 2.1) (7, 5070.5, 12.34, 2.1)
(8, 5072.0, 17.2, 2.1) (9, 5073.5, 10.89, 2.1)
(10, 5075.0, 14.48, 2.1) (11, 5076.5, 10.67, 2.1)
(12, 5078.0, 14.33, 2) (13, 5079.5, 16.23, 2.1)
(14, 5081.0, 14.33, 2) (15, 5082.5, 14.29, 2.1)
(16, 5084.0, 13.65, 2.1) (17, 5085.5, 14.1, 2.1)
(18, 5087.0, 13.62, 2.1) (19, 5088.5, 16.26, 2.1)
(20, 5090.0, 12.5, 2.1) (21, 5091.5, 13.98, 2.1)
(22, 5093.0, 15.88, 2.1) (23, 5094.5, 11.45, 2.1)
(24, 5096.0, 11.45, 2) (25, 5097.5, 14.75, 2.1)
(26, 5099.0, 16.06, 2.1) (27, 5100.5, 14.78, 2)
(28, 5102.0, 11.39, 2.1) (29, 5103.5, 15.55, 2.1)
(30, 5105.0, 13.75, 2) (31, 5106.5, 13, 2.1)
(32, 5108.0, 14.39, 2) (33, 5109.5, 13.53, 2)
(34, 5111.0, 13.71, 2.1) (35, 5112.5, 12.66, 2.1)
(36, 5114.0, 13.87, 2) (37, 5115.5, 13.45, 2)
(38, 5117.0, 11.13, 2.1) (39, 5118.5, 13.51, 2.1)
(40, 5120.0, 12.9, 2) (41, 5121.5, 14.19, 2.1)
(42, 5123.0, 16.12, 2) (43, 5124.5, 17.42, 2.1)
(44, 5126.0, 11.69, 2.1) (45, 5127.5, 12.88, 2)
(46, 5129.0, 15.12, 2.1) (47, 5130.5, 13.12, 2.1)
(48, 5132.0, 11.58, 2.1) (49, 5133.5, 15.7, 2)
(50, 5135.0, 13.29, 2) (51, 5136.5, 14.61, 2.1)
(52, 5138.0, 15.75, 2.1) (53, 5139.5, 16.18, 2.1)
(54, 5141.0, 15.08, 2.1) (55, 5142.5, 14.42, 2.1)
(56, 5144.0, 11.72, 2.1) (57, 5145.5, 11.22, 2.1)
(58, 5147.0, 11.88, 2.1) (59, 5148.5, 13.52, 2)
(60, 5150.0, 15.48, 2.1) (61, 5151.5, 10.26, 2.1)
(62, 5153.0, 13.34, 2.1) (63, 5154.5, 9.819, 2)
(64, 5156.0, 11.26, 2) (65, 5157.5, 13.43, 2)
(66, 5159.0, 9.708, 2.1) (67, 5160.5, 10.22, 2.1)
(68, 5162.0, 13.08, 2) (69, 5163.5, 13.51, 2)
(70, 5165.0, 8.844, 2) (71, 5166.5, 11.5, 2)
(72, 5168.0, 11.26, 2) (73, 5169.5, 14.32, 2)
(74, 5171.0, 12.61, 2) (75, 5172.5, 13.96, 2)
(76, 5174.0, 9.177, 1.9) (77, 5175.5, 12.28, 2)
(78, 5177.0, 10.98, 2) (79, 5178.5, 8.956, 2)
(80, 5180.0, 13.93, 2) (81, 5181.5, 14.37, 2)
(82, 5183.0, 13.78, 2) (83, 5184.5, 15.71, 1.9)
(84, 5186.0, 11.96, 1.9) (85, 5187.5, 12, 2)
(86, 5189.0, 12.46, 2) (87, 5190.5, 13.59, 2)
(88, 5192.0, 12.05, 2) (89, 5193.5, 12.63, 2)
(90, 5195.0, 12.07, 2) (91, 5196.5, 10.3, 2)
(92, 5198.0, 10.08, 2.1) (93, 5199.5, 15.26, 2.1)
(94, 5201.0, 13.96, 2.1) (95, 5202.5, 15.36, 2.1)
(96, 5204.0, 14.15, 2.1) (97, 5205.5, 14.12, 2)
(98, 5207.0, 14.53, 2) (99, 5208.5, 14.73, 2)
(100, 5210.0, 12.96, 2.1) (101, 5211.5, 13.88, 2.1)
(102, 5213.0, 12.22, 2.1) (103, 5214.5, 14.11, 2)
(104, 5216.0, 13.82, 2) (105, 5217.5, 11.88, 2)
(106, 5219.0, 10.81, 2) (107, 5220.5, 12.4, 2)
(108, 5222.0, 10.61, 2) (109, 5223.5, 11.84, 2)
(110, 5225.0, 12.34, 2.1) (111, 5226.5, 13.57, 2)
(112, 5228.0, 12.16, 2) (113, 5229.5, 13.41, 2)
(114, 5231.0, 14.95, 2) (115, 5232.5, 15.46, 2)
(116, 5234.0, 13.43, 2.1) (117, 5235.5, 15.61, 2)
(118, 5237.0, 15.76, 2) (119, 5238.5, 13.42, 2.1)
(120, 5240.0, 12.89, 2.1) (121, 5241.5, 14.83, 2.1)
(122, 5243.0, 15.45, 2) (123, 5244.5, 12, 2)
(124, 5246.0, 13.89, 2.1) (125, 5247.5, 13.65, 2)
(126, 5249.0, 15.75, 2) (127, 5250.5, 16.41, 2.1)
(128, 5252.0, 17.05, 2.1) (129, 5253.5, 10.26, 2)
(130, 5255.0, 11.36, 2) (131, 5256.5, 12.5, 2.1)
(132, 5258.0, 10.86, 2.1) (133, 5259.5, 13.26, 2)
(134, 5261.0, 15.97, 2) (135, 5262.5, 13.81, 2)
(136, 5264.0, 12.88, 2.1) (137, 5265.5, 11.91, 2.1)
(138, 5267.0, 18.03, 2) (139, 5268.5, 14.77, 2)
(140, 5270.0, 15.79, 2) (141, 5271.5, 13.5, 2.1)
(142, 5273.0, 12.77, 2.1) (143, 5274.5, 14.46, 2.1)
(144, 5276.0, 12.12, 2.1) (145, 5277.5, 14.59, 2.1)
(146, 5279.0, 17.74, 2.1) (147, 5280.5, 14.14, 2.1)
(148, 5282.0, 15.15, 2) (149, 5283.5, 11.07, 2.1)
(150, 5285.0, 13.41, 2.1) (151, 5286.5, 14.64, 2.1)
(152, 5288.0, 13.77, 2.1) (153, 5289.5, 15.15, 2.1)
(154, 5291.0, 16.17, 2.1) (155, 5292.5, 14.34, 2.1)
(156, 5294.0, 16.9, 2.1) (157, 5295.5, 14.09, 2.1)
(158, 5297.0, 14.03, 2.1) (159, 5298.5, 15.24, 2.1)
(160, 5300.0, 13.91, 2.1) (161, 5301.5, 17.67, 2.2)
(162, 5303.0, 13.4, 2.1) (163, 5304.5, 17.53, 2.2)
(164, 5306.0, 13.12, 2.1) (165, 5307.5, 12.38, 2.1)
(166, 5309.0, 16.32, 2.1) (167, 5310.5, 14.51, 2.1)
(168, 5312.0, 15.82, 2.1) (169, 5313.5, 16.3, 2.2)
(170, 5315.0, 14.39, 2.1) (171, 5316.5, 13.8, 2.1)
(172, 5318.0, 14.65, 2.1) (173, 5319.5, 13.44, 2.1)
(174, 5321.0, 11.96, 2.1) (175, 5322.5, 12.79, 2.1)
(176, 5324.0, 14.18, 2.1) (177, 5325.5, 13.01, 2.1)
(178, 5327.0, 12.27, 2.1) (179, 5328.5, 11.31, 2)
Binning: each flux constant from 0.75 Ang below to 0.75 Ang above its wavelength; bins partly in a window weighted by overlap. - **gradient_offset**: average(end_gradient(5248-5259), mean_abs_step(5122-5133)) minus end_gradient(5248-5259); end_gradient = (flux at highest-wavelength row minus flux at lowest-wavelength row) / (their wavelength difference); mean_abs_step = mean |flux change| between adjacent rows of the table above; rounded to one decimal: 1.4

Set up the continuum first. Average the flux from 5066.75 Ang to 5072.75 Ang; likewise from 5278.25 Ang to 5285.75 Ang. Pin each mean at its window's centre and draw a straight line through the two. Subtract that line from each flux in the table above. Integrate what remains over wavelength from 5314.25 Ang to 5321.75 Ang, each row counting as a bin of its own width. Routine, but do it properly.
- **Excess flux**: -4.7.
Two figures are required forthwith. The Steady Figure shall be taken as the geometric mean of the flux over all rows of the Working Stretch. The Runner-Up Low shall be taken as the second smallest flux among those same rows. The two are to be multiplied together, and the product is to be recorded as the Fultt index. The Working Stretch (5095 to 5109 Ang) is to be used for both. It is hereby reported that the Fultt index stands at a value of 158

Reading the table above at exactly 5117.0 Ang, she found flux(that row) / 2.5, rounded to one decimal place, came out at 4.5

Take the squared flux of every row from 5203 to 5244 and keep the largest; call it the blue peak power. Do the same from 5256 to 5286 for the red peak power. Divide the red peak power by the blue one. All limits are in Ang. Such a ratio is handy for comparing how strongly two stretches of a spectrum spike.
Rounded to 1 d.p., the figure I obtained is 1.3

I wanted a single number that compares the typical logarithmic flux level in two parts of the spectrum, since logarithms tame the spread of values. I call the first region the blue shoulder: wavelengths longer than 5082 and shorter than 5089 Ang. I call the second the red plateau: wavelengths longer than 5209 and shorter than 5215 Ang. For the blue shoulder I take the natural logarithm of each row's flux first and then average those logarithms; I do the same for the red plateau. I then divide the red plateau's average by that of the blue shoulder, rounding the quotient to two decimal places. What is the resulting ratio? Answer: 0.97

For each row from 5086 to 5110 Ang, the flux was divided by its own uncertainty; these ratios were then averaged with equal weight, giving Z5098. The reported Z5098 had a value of 6.72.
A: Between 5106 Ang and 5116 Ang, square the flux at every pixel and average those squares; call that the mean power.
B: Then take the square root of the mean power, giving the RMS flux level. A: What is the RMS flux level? 13.5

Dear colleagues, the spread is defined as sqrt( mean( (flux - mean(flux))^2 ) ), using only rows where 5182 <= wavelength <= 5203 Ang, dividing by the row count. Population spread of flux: 1.7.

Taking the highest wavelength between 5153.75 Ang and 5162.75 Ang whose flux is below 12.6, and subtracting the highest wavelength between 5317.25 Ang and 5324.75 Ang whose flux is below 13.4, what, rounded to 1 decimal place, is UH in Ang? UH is -162.0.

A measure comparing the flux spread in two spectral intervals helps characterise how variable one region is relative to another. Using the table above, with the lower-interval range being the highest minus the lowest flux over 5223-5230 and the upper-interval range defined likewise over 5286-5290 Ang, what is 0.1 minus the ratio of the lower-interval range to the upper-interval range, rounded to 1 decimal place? -1.2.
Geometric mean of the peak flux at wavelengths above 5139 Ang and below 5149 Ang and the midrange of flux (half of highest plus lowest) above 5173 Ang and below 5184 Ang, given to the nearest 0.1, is 13.7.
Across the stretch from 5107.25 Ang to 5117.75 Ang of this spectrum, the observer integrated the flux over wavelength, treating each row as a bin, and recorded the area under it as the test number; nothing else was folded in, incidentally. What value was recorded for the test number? 139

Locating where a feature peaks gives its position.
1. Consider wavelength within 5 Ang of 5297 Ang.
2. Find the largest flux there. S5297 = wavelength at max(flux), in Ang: 5301.5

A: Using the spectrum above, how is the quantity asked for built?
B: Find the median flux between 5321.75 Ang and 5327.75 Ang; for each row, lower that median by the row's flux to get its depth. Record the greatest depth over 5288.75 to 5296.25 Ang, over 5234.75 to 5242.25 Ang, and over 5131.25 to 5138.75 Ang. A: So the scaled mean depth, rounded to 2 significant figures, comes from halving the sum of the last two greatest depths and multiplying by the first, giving -0.79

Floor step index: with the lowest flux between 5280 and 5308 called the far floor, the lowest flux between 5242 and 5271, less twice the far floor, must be -11.9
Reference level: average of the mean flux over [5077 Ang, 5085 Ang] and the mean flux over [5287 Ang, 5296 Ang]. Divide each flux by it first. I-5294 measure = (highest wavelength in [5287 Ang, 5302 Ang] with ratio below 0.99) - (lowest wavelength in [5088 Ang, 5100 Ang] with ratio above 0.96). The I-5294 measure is 211.5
